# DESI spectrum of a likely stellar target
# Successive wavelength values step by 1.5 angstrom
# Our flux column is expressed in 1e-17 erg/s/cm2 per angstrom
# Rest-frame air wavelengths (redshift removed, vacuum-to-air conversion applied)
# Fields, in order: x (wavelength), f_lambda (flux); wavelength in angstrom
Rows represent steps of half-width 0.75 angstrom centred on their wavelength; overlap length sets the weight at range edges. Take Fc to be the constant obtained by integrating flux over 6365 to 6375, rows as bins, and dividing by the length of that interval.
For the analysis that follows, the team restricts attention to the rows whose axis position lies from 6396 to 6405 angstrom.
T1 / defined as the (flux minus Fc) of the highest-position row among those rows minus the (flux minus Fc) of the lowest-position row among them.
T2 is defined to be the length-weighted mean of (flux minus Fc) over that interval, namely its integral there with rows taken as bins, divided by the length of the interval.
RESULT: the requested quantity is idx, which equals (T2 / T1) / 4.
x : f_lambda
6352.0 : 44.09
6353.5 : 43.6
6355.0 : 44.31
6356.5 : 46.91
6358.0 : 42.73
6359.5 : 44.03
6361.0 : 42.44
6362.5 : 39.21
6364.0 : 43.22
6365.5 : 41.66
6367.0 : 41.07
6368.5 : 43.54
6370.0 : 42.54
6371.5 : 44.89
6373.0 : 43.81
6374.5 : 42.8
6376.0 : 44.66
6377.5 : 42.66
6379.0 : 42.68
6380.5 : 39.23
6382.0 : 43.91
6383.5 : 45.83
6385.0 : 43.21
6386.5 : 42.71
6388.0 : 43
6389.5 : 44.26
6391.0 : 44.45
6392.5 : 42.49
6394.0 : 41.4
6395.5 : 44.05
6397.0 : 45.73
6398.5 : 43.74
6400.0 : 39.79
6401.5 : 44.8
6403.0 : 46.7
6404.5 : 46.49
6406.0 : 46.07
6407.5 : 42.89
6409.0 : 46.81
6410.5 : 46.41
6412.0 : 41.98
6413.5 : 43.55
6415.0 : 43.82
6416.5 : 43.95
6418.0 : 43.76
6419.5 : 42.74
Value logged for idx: 0.5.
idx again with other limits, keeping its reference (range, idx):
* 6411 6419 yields 0.1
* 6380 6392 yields 0.0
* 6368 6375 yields -0.2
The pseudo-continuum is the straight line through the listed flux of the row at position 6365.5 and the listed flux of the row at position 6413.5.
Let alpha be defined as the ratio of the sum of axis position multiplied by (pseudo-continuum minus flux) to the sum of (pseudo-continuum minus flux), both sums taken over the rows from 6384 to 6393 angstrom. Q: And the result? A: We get 6388.9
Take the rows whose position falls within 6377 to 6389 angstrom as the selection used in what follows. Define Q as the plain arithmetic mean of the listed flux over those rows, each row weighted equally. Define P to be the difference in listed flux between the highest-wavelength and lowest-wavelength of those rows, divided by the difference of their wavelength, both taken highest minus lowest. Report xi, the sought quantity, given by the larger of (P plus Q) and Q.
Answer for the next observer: 42.9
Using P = 0.0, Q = 42.9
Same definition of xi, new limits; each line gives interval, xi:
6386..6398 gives 43.8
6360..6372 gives 42.6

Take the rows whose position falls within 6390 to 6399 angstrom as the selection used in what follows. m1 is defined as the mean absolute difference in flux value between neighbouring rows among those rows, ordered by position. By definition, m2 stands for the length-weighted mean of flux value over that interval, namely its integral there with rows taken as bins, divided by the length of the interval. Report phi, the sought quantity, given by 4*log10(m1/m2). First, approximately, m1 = 1.87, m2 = 43.7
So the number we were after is -5.5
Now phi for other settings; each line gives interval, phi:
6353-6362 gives -5.3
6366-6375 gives -5.7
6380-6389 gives -5.3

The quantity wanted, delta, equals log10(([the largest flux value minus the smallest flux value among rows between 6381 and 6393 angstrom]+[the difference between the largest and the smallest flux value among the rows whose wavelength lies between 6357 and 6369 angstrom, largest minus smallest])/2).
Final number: 0.61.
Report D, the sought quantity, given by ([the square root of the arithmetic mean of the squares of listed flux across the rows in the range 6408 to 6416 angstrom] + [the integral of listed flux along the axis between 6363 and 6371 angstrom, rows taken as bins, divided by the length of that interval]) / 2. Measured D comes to 43.5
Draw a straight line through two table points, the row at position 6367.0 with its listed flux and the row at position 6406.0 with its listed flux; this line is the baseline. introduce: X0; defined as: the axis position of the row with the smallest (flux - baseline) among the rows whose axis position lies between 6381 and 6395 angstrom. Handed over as 6394.0 angstrom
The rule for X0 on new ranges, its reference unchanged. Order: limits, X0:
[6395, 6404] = 6400.0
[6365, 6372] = 6367.0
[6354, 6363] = 6362.5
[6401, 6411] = 6407.5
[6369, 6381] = 6380.5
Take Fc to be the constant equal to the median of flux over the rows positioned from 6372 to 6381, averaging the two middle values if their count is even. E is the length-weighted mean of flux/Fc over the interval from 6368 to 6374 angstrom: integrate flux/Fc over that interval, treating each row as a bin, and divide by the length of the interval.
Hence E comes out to 1.02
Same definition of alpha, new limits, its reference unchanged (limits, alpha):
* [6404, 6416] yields 6407.0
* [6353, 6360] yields 6356.4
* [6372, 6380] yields 6375.3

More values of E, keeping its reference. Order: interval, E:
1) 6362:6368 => 0.97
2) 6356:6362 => 1.02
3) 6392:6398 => 1.02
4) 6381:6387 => 1.02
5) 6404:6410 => 1.07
